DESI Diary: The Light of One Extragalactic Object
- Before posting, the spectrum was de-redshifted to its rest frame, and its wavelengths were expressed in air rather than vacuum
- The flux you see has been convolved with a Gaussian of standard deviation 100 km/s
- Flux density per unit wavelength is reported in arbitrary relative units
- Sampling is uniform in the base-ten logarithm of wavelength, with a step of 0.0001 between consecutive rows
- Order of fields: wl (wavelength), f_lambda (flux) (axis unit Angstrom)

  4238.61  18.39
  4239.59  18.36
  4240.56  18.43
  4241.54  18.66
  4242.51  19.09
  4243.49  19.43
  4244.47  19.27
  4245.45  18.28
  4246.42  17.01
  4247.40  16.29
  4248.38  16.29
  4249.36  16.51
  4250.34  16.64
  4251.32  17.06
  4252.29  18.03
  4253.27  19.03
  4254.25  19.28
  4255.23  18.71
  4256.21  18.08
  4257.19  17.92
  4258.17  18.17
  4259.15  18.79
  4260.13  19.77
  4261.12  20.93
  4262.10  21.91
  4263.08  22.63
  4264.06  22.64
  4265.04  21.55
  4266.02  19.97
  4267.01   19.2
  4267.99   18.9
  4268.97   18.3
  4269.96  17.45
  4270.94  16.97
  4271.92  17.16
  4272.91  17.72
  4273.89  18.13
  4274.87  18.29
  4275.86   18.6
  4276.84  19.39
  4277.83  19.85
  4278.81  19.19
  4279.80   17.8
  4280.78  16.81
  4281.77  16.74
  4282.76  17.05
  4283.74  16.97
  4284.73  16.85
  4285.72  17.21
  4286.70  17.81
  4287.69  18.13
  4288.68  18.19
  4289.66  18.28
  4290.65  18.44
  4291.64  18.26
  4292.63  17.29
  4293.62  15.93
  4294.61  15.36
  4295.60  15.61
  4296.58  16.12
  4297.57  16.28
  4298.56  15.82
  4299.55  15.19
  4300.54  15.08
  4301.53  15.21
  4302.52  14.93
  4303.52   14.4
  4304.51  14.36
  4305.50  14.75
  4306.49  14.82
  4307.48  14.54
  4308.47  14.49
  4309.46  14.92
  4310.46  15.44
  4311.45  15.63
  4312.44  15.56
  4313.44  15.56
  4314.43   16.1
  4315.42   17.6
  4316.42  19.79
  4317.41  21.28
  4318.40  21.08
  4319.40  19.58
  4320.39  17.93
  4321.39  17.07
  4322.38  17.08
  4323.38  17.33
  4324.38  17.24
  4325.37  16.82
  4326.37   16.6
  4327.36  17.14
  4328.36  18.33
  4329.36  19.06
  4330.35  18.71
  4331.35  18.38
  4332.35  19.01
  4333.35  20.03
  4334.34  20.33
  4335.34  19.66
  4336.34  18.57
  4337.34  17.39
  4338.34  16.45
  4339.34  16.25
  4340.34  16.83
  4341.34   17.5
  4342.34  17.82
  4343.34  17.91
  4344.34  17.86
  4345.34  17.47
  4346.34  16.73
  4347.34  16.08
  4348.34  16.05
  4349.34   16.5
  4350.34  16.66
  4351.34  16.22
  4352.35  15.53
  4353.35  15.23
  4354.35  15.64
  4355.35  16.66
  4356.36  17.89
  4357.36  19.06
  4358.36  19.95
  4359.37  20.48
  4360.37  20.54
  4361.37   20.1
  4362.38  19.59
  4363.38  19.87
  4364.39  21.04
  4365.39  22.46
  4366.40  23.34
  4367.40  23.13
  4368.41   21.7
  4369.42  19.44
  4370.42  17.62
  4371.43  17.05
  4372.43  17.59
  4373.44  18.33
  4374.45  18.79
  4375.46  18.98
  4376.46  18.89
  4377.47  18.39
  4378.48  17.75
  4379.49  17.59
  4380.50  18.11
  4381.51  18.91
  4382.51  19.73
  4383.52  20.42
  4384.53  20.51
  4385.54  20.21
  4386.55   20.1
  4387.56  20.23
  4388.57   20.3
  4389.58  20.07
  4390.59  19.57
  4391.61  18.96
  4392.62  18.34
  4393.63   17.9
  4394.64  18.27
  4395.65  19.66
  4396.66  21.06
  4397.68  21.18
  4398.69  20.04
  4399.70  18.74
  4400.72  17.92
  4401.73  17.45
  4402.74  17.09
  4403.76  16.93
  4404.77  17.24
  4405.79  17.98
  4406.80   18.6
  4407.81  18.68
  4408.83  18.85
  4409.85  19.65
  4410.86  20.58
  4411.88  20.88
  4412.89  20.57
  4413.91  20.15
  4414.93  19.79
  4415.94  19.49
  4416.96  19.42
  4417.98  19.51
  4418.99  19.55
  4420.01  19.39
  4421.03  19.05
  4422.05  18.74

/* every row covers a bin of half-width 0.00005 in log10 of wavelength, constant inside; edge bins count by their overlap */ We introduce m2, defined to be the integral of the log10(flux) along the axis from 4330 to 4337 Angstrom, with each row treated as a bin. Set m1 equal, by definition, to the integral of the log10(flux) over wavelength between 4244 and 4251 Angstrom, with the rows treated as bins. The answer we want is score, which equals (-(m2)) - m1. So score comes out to -17.6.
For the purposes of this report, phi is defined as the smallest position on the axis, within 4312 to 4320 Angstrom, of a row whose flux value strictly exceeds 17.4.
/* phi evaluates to 4315.42 Angstrom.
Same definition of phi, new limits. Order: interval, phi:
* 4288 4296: 4288.68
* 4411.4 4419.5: 4411.88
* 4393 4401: 4393.63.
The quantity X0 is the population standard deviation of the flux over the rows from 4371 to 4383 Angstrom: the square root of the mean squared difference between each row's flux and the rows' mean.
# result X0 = 0.7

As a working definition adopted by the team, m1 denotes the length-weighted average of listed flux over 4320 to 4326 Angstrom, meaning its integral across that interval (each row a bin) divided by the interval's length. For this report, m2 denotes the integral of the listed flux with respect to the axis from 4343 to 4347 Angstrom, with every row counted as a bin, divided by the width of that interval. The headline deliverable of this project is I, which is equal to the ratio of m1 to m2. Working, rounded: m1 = 17.2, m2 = 17.4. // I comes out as 0.99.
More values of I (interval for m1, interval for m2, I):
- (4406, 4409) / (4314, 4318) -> 0.99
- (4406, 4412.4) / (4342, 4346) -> 1.10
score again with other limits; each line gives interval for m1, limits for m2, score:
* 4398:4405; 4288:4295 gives -17.5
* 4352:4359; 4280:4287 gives -17.3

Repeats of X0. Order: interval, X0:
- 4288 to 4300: 1.2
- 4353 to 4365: 1.9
